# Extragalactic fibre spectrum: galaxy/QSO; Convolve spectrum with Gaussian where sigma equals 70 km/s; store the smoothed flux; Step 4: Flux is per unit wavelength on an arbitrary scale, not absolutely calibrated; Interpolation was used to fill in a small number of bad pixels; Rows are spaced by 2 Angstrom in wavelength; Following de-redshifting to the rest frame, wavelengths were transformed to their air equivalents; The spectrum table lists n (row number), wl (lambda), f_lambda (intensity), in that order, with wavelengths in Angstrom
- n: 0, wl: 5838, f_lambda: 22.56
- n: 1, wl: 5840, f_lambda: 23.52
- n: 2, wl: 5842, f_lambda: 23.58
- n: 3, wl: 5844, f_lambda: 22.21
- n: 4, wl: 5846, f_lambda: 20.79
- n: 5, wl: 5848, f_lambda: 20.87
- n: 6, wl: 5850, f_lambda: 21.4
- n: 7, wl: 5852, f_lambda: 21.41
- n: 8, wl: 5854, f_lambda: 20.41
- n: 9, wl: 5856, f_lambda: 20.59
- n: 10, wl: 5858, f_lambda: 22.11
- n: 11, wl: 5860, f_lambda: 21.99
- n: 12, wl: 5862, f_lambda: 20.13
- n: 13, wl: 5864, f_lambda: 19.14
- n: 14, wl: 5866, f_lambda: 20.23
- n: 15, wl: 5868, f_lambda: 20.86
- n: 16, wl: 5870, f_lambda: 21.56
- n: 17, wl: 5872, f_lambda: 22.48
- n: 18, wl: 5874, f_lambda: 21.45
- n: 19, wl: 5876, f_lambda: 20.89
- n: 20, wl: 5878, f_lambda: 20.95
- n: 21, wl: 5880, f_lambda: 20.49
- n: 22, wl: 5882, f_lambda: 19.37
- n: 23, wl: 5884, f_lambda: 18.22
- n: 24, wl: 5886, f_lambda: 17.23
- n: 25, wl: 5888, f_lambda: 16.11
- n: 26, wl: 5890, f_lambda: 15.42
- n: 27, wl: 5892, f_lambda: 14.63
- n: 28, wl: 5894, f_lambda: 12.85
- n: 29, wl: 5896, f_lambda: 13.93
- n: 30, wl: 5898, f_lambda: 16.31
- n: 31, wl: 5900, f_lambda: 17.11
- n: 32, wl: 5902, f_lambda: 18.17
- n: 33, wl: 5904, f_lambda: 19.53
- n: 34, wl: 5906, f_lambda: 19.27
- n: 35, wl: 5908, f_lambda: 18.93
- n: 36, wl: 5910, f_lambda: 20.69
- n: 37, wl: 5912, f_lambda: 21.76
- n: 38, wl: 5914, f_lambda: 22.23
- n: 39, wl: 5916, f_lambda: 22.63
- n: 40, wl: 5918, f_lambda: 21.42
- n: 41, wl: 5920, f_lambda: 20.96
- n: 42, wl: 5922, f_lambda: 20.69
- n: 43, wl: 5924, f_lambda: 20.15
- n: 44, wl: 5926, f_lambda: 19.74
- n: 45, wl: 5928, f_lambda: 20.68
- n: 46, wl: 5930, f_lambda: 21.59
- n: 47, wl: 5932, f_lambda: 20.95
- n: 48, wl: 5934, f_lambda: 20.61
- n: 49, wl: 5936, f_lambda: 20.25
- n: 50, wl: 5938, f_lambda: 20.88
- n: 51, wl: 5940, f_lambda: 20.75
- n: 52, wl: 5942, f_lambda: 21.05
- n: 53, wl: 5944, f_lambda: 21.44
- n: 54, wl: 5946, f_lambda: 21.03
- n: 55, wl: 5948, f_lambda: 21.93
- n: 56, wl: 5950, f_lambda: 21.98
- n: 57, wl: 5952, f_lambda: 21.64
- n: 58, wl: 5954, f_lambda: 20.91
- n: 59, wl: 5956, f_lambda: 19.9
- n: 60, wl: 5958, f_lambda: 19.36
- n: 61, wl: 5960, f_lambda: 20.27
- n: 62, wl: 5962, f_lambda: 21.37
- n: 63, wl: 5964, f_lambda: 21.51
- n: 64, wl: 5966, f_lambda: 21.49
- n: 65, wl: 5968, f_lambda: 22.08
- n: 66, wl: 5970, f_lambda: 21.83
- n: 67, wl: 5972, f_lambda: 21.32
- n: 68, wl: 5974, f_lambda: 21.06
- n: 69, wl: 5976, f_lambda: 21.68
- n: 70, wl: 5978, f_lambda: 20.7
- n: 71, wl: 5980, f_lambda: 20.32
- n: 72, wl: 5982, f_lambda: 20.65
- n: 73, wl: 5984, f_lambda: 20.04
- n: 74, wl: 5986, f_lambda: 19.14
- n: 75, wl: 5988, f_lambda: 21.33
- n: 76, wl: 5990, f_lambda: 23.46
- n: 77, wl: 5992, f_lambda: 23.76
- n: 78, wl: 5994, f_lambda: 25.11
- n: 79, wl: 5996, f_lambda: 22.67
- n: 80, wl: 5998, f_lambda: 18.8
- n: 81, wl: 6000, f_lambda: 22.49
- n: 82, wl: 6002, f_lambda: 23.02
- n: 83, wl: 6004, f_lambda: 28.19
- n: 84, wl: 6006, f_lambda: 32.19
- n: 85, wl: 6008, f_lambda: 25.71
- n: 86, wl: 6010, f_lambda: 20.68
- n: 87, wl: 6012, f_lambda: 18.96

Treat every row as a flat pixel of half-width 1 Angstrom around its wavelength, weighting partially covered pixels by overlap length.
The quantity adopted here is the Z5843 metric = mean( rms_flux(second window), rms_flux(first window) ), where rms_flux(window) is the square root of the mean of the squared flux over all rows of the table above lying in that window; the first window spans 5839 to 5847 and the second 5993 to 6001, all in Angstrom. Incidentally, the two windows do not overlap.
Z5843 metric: 22.5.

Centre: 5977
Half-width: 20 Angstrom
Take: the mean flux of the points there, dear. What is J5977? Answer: 21.5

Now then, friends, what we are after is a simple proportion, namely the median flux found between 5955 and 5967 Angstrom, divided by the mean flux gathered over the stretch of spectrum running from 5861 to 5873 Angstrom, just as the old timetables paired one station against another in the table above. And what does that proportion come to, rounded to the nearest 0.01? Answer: 1.00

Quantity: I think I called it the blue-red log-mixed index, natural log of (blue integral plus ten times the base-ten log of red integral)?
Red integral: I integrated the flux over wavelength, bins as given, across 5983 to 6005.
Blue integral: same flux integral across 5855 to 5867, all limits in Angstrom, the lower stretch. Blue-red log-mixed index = 5.62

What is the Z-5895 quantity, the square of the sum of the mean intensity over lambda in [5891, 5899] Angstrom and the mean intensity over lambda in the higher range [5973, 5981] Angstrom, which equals 1251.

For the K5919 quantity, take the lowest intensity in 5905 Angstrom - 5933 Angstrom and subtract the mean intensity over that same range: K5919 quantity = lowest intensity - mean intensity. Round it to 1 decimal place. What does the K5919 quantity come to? -1.9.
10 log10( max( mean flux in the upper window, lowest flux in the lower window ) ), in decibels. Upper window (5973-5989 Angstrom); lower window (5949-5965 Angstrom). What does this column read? 13.1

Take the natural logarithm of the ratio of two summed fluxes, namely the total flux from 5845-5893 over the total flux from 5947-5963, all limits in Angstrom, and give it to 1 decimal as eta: 1.1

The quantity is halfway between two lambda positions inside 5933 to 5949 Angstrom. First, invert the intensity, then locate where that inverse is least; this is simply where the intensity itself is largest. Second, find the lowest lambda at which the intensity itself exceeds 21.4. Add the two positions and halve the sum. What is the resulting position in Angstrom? 5946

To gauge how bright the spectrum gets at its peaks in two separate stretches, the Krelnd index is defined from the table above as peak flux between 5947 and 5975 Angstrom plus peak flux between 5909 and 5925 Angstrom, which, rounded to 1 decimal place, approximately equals 44.7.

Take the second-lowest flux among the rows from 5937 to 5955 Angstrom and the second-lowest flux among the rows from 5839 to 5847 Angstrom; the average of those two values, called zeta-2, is 21.5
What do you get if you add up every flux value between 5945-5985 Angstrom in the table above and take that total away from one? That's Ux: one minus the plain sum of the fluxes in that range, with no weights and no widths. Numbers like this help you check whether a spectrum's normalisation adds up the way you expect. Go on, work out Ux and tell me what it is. -420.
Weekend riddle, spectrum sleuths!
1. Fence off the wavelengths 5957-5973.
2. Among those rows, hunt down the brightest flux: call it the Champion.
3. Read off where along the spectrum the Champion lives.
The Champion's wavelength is 5968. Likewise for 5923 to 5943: 5930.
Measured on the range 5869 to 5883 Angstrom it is 5872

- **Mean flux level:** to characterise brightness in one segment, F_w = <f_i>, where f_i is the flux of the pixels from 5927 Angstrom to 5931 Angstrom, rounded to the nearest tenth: 21.1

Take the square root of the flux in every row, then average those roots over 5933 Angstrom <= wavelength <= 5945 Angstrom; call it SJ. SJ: 4.56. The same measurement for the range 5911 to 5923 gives 4.65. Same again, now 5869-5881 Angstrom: 4.62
